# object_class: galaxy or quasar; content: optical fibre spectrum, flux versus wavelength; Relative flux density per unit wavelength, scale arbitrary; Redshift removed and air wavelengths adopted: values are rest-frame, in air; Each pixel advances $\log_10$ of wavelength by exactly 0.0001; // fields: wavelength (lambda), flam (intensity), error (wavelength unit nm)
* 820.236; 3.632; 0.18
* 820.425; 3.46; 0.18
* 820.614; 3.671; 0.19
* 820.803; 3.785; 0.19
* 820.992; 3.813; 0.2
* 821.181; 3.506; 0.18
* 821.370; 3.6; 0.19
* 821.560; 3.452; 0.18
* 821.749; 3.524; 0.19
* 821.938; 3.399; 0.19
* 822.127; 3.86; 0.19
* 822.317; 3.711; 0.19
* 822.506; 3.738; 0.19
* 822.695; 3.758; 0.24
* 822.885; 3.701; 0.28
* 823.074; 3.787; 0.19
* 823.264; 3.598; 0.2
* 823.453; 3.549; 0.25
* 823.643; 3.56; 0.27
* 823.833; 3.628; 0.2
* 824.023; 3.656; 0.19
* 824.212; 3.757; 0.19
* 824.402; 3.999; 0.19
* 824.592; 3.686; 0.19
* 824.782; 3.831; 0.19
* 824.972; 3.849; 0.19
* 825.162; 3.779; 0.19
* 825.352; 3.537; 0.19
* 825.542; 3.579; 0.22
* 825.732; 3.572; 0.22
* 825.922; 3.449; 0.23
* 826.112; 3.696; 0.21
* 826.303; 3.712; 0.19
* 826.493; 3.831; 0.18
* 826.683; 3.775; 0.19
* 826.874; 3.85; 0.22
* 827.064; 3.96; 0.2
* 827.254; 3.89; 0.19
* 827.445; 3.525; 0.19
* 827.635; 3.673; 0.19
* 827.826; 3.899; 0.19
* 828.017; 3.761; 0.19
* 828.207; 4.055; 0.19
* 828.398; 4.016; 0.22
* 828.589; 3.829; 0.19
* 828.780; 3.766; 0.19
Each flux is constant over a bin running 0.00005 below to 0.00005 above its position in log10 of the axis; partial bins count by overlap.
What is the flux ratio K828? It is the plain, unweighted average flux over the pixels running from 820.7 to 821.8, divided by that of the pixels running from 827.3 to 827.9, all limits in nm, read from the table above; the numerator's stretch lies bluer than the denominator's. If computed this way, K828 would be 0.98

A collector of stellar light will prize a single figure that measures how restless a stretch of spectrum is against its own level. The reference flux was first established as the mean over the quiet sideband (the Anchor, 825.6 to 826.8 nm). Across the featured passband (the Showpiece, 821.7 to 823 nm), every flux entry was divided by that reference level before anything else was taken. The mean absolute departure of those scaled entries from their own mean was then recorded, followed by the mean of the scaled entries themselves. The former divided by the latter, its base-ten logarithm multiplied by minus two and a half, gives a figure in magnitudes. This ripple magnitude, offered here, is 3.72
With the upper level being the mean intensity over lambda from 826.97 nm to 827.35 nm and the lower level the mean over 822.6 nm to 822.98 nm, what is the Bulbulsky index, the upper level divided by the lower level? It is 1.05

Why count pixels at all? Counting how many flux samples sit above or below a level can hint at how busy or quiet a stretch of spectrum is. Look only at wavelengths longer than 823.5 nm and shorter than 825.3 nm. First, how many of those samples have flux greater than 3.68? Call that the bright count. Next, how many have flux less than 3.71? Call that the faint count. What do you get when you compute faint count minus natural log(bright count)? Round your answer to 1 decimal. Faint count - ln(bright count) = 2.2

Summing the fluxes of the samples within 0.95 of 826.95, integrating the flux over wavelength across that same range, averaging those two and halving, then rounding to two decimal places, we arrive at 11.25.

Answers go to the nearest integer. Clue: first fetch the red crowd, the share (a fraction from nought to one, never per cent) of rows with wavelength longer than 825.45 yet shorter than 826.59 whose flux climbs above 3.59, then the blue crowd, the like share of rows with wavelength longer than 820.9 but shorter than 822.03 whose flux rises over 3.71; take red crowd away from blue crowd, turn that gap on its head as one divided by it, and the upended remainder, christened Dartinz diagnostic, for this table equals -3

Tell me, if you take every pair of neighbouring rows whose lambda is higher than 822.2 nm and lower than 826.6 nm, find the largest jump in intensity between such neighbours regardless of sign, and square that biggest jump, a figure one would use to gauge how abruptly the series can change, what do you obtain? 0.10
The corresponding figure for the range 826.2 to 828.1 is 0.13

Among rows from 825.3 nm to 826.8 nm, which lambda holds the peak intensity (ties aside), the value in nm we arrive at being 826.493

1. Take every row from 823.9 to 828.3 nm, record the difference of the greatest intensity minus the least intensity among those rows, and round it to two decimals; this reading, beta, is 0.61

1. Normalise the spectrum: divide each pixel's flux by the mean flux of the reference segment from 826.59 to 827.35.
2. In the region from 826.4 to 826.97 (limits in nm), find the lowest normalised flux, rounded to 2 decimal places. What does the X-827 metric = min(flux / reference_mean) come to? 0.98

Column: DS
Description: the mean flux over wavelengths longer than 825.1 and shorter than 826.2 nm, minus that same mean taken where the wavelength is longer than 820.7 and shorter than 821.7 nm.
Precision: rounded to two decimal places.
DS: -0.03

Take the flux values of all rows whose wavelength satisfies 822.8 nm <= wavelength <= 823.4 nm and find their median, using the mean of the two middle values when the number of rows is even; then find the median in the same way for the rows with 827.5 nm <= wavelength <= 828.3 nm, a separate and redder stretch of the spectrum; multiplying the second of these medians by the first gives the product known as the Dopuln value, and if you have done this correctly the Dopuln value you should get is 14.2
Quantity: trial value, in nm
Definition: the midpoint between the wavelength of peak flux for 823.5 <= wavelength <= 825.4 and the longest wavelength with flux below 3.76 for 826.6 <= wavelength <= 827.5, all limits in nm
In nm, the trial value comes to 825.92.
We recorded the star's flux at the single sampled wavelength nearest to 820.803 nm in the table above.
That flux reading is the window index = 3.785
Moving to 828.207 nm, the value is 4.055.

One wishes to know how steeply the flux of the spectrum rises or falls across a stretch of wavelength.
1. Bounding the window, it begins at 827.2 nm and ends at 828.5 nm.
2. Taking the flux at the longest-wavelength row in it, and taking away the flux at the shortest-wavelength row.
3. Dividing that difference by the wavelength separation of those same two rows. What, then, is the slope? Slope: 0.11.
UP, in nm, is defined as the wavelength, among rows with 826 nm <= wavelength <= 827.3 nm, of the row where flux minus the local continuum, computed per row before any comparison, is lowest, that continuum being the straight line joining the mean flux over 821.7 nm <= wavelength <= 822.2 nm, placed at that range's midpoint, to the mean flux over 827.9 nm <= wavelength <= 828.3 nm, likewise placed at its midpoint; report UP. 826.112 nm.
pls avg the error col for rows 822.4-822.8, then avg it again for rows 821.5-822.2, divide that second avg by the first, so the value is 0.87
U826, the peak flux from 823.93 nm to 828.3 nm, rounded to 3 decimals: 4.055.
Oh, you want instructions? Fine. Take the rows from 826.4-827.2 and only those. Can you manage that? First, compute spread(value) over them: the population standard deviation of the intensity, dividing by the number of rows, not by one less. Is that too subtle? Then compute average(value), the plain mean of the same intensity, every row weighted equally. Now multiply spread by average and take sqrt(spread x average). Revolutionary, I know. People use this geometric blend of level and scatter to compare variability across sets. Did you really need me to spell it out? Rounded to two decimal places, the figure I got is 0.51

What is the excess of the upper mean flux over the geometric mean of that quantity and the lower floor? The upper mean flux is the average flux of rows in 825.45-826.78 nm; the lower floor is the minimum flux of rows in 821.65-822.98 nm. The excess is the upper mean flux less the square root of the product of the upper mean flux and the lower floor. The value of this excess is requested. 0.13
